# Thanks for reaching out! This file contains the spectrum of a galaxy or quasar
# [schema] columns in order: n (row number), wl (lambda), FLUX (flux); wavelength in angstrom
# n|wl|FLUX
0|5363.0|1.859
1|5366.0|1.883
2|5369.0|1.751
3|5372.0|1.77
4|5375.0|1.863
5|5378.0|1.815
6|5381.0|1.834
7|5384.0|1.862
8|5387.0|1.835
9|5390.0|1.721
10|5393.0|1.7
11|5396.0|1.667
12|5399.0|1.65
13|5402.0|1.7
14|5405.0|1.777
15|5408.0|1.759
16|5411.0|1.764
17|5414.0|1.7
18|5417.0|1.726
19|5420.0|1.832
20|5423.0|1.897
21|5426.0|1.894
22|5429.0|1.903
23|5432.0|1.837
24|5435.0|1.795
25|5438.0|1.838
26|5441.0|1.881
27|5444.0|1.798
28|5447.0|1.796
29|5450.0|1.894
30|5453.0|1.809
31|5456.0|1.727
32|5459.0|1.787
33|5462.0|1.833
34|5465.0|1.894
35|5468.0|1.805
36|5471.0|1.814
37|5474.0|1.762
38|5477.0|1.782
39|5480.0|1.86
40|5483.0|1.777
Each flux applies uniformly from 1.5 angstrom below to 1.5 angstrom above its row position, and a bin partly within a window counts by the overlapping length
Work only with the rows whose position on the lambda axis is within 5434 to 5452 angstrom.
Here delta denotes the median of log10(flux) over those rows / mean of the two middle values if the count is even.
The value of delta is 0.260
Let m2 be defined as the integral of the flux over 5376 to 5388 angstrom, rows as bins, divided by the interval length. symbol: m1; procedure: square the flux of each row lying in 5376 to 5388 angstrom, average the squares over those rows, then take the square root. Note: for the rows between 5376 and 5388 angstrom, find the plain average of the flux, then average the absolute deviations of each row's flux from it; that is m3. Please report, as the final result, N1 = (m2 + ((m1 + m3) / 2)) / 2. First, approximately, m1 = 1.84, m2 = 1.84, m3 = 0.013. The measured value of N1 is 1.38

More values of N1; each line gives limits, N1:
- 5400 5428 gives 1.35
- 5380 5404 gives 1.33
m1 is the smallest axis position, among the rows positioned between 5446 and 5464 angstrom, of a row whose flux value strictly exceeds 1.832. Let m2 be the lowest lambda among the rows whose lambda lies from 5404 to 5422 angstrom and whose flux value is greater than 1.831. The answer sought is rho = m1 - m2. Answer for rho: 30 angstrom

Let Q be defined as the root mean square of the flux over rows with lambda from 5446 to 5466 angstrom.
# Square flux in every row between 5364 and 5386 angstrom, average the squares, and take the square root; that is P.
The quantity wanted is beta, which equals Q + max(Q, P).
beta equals 3.647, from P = 1.83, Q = 1.82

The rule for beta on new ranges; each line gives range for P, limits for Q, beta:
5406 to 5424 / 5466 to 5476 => 3.588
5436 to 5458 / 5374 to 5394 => 3.627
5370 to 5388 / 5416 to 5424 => 3.650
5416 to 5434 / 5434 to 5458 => 3.667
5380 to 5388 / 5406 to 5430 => 3.655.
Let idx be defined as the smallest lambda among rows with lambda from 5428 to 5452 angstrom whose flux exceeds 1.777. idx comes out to 5429.0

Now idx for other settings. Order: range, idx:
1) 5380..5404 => 5381.0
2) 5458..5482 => 5459.0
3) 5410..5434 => 5420.0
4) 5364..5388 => 5366.0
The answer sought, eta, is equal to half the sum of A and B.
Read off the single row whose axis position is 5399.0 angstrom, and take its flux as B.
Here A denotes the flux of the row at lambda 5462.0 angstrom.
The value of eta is 1.74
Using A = 1.833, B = 1.65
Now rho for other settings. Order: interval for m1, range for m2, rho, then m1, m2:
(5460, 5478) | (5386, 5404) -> 75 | 5462.0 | 5387.0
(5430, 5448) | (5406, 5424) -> 12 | 5432.0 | 5420.0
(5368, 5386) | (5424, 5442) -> -51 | 5375.0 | 5426.0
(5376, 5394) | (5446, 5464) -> -69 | 5381.0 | 5450.0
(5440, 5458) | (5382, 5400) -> 57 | 5441.0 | 5384.0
